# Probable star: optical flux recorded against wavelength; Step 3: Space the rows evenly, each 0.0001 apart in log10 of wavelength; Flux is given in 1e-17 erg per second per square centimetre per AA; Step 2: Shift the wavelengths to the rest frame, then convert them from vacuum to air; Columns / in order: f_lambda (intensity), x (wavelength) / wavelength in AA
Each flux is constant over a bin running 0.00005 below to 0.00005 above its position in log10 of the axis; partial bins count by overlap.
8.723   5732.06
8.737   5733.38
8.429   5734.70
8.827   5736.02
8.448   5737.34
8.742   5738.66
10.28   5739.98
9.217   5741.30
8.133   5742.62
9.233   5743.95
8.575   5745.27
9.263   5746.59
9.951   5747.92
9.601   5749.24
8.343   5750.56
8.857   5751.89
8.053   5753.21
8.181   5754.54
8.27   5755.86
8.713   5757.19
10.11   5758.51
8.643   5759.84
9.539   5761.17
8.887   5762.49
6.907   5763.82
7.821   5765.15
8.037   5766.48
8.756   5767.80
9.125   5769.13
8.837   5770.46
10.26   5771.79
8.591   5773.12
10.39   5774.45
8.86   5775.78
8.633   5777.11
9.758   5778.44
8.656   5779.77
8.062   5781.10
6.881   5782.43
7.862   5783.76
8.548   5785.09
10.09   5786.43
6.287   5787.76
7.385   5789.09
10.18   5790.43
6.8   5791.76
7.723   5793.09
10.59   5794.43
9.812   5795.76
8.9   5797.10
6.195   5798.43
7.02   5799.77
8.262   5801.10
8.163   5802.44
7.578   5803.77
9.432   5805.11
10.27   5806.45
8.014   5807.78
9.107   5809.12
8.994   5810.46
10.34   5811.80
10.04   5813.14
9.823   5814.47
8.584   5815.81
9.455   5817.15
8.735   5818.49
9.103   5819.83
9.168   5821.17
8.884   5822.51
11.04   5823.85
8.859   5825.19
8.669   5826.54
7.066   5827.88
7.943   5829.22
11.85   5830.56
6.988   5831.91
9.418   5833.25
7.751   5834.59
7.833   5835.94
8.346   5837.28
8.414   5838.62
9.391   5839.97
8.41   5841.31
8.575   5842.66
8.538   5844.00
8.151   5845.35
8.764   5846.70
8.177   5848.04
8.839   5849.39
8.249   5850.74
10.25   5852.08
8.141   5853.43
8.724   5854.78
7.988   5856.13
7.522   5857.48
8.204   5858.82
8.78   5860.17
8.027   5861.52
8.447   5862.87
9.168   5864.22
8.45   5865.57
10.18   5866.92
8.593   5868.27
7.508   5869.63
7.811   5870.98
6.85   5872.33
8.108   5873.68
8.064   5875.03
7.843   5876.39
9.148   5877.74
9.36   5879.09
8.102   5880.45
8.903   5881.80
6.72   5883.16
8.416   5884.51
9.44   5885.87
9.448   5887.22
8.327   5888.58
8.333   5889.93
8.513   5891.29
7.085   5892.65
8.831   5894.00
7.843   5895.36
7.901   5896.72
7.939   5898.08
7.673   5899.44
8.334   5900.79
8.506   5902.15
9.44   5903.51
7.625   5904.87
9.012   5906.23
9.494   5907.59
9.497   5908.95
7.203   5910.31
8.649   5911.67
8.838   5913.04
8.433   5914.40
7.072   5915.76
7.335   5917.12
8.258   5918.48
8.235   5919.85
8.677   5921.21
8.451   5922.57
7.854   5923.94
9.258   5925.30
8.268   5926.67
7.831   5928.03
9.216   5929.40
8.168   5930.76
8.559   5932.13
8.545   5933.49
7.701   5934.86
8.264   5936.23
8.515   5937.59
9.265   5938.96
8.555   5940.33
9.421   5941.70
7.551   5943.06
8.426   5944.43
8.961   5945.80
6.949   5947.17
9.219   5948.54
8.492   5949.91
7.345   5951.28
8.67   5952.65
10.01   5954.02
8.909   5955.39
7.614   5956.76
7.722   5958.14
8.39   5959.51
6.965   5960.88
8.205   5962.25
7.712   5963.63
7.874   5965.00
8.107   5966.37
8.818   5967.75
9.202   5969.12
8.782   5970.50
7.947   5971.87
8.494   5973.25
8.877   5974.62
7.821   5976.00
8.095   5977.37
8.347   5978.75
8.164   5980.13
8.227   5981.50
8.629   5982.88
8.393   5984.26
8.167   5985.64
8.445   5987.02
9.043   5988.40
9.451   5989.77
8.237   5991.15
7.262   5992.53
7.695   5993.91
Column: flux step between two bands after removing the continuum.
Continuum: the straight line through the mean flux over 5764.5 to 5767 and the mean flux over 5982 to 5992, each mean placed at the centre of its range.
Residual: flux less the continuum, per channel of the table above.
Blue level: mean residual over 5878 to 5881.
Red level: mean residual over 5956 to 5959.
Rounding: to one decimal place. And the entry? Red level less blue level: -1.3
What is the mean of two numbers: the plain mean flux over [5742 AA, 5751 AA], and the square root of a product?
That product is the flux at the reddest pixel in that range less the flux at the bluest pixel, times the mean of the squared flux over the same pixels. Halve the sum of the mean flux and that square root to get 6.6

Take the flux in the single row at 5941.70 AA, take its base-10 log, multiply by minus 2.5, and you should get -2.44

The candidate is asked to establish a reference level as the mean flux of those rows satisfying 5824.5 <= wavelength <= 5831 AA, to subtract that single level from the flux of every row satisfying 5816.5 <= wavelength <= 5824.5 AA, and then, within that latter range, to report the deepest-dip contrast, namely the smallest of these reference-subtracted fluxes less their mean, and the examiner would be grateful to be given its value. -0.66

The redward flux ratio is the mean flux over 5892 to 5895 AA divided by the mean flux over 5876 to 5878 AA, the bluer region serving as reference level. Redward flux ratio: 0.94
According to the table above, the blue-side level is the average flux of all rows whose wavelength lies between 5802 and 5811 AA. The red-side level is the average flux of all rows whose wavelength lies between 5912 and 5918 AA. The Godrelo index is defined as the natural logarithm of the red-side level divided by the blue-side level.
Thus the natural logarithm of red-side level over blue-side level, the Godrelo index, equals -0.10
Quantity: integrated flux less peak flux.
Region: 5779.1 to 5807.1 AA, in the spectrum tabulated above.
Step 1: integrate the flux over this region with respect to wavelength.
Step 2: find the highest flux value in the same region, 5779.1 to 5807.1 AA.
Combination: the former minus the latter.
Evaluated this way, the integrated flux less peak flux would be 222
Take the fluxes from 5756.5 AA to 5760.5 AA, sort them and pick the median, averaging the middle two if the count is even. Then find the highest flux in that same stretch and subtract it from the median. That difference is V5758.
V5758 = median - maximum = -1.4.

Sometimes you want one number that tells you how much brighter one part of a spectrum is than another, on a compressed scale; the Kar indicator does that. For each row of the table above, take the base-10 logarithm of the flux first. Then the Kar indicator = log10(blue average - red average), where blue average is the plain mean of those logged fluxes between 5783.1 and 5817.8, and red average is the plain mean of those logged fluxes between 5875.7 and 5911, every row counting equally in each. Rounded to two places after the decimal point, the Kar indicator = -2.01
